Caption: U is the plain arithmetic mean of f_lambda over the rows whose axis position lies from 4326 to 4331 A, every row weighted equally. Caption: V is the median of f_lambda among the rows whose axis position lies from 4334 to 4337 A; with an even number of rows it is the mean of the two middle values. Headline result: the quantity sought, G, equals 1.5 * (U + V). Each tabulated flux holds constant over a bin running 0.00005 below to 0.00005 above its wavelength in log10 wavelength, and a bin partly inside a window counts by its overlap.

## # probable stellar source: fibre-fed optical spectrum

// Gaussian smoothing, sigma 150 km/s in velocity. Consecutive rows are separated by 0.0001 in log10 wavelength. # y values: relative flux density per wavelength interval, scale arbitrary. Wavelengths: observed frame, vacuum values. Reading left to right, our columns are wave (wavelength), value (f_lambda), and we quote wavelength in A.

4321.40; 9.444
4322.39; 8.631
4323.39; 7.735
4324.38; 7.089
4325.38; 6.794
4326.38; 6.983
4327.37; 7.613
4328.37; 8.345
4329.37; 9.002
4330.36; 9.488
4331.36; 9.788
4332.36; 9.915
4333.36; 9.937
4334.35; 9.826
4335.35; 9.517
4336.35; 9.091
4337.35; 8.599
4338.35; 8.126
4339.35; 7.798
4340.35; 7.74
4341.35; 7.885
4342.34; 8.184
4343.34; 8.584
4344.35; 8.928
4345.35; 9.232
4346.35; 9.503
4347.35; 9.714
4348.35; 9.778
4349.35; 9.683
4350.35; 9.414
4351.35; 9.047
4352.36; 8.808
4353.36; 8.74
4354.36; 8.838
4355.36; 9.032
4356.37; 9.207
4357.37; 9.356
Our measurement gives 26.7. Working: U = 8.3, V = 9.5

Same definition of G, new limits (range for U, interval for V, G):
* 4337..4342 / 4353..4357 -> 25.4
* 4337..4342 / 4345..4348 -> 26.3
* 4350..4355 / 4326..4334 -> 27.3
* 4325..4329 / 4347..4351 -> 25.7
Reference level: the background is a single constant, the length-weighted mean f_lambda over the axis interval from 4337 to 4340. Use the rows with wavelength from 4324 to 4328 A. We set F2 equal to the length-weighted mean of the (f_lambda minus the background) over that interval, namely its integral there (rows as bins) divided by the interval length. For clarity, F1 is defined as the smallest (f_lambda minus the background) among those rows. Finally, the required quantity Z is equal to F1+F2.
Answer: -2.3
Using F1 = -1.3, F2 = -1.0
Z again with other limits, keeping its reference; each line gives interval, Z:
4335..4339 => 0.6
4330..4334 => 3.0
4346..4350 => 2.9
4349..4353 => 1.8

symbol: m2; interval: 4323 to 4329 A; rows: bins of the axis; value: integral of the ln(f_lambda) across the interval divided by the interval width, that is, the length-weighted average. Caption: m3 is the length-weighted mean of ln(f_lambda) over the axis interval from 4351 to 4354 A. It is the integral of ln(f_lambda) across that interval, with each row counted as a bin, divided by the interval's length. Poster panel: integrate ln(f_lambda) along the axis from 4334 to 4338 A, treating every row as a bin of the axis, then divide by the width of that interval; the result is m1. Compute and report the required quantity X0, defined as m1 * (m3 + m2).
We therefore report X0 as 9.26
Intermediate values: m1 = 2.21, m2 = 2.00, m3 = 2.18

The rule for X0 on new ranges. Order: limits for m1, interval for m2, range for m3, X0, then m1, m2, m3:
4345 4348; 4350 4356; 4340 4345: 9.71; 2.25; 2.19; 2.12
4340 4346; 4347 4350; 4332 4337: 9.69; 2.13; 2.28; 2.26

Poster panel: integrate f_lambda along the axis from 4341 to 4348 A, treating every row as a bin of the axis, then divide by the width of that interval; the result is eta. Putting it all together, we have 8.9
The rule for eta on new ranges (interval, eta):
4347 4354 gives 9.3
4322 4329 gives 7.6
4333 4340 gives 8.9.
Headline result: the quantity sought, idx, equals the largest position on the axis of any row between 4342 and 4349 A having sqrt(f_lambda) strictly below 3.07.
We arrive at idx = 4345.35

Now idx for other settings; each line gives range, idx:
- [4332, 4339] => 4338.35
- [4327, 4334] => 4329.37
